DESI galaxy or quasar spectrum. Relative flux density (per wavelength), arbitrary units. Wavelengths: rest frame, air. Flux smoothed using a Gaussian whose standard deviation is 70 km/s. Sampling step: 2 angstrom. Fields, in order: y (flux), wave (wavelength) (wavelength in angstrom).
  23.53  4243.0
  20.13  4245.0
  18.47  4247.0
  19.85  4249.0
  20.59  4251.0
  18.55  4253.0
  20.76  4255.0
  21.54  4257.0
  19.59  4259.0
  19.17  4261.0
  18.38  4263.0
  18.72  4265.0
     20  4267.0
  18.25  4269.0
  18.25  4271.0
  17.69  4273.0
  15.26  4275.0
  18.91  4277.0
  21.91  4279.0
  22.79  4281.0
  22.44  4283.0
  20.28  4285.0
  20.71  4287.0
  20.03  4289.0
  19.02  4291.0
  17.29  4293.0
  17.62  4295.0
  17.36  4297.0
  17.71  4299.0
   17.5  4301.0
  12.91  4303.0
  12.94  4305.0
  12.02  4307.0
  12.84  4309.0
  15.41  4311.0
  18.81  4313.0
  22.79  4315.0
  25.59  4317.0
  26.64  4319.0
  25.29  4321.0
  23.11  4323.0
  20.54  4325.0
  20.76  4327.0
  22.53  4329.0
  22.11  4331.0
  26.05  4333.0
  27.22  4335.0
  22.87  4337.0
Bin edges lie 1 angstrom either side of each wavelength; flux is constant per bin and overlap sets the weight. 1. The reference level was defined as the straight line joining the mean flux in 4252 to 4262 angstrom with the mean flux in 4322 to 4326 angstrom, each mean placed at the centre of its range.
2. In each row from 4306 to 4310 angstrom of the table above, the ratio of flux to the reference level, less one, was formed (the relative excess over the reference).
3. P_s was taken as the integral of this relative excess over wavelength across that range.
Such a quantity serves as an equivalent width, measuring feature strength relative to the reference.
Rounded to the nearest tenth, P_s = -1.7 angstrom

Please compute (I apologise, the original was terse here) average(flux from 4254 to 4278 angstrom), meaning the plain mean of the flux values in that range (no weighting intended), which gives 18.9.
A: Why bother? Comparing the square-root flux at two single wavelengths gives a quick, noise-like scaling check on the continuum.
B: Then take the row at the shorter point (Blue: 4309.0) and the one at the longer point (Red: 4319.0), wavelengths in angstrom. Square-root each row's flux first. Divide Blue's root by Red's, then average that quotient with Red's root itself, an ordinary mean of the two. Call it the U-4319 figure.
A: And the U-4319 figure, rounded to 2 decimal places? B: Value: 2.93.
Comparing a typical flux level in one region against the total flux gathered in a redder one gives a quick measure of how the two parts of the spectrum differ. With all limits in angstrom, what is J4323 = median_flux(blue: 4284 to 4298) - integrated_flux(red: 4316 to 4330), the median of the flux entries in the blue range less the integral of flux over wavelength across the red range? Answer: -310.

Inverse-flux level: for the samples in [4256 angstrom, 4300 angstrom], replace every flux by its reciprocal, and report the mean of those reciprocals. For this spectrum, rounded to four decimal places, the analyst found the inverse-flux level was 0.0525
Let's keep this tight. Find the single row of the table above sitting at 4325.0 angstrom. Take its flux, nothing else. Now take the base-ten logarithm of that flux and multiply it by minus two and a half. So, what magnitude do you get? -3.28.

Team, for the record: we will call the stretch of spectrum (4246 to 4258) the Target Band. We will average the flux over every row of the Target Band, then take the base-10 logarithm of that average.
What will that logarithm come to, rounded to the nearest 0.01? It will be 1.30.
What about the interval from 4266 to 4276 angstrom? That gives 1.25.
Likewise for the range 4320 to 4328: 1.35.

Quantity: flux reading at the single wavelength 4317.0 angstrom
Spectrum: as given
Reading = 25.59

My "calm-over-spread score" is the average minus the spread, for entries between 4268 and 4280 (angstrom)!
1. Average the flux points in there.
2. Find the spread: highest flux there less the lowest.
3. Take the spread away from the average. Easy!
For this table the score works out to 12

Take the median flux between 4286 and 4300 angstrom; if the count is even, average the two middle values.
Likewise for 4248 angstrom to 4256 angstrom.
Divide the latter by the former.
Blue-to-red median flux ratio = 1.14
